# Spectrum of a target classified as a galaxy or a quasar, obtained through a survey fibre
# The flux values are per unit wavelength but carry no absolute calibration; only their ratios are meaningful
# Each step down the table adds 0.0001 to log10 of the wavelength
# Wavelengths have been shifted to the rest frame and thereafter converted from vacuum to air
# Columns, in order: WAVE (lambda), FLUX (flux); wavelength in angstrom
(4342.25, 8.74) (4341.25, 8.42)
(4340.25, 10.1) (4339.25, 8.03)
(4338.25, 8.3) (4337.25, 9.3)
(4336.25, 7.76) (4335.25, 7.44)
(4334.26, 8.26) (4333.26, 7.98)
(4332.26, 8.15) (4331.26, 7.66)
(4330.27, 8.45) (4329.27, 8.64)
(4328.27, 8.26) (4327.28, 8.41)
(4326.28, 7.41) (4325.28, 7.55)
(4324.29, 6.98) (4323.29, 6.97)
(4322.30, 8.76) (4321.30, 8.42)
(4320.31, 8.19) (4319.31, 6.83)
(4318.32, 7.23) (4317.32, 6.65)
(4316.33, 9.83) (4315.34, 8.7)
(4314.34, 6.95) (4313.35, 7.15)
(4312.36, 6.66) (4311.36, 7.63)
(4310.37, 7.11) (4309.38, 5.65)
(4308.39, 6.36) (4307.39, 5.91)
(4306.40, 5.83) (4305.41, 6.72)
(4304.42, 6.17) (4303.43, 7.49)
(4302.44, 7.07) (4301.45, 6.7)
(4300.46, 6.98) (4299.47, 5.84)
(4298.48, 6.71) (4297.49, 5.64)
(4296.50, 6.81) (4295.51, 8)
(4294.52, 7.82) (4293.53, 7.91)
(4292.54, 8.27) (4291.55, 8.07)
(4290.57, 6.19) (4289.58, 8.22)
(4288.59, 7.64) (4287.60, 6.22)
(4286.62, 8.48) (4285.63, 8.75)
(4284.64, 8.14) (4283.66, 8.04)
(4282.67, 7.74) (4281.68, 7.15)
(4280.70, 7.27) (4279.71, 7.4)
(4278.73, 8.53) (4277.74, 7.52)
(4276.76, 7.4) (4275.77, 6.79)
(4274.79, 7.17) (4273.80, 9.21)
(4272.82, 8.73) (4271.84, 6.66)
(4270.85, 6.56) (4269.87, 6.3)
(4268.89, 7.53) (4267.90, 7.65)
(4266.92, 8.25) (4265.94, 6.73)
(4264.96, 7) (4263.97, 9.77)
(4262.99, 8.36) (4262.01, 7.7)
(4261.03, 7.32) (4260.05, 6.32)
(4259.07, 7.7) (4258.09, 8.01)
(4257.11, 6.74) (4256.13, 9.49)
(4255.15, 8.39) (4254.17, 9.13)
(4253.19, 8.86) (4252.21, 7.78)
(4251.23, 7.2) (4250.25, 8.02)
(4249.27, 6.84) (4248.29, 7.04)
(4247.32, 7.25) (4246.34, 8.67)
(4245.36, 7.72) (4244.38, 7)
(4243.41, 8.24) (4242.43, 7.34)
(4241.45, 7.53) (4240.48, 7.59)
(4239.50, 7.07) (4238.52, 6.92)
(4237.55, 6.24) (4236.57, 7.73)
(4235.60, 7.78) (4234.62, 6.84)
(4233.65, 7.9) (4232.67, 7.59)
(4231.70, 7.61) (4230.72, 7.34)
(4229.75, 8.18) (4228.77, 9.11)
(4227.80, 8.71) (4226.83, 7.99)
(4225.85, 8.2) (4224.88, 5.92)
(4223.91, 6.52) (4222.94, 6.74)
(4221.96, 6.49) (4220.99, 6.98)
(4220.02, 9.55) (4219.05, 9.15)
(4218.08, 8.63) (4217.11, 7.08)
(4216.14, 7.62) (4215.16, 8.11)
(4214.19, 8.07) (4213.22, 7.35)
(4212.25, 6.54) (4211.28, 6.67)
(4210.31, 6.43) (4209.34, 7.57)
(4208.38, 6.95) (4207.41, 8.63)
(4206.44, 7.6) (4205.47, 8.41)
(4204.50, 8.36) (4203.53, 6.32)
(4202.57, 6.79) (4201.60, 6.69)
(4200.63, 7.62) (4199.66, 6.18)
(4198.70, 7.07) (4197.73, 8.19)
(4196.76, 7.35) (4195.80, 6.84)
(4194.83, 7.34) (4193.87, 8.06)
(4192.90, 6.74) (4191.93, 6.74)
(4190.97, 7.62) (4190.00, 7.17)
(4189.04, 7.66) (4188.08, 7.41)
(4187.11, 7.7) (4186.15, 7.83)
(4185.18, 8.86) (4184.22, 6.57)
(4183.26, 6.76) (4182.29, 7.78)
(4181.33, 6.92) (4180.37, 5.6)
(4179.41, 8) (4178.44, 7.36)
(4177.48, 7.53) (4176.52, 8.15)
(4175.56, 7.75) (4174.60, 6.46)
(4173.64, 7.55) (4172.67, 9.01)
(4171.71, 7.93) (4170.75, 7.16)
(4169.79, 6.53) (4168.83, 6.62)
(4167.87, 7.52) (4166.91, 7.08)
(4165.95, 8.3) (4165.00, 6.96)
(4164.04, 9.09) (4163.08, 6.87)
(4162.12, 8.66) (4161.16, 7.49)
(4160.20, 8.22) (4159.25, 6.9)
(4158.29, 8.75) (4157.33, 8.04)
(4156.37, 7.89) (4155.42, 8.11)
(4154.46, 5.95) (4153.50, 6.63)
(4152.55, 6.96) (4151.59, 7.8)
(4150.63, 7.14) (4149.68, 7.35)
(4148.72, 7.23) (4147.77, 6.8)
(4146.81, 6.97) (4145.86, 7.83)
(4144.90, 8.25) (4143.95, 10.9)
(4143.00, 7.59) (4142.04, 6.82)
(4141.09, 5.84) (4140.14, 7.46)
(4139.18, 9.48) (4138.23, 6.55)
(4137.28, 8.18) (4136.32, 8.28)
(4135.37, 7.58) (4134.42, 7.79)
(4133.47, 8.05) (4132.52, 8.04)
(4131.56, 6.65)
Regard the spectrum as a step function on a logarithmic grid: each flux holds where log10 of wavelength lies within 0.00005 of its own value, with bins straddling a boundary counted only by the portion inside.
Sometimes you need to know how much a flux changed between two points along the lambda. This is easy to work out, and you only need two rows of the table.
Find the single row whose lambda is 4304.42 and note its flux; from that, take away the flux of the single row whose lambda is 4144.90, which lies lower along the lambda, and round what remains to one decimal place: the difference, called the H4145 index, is -2.1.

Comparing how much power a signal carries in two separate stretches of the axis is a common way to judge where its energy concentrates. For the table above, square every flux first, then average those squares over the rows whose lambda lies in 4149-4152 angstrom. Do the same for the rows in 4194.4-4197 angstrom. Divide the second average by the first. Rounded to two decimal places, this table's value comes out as 0.93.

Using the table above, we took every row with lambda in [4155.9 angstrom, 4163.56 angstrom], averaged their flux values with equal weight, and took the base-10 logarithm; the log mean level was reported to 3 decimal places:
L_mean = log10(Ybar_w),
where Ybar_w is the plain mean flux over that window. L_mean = 0.895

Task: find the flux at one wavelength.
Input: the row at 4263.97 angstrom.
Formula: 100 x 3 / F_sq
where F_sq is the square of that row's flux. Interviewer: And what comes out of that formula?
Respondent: 3.1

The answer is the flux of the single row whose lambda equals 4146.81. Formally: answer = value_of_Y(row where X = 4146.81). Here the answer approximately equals 6.97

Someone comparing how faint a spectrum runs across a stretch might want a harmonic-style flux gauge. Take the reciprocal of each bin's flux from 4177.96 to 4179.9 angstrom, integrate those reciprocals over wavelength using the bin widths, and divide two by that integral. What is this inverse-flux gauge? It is 8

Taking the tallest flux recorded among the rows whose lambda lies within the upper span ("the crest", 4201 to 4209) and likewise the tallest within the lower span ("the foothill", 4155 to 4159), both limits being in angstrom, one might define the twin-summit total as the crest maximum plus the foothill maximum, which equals 17.4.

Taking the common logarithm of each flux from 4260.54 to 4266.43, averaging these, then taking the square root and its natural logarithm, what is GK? -0.059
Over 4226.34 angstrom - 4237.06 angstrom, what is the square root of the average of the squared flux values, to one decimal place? 7.9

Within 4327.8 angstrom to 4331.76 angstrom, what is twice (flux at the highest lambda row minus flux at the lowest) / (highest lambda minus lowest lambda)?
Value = -0.40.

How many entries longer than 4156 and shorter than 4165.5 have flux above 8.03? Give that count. 5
